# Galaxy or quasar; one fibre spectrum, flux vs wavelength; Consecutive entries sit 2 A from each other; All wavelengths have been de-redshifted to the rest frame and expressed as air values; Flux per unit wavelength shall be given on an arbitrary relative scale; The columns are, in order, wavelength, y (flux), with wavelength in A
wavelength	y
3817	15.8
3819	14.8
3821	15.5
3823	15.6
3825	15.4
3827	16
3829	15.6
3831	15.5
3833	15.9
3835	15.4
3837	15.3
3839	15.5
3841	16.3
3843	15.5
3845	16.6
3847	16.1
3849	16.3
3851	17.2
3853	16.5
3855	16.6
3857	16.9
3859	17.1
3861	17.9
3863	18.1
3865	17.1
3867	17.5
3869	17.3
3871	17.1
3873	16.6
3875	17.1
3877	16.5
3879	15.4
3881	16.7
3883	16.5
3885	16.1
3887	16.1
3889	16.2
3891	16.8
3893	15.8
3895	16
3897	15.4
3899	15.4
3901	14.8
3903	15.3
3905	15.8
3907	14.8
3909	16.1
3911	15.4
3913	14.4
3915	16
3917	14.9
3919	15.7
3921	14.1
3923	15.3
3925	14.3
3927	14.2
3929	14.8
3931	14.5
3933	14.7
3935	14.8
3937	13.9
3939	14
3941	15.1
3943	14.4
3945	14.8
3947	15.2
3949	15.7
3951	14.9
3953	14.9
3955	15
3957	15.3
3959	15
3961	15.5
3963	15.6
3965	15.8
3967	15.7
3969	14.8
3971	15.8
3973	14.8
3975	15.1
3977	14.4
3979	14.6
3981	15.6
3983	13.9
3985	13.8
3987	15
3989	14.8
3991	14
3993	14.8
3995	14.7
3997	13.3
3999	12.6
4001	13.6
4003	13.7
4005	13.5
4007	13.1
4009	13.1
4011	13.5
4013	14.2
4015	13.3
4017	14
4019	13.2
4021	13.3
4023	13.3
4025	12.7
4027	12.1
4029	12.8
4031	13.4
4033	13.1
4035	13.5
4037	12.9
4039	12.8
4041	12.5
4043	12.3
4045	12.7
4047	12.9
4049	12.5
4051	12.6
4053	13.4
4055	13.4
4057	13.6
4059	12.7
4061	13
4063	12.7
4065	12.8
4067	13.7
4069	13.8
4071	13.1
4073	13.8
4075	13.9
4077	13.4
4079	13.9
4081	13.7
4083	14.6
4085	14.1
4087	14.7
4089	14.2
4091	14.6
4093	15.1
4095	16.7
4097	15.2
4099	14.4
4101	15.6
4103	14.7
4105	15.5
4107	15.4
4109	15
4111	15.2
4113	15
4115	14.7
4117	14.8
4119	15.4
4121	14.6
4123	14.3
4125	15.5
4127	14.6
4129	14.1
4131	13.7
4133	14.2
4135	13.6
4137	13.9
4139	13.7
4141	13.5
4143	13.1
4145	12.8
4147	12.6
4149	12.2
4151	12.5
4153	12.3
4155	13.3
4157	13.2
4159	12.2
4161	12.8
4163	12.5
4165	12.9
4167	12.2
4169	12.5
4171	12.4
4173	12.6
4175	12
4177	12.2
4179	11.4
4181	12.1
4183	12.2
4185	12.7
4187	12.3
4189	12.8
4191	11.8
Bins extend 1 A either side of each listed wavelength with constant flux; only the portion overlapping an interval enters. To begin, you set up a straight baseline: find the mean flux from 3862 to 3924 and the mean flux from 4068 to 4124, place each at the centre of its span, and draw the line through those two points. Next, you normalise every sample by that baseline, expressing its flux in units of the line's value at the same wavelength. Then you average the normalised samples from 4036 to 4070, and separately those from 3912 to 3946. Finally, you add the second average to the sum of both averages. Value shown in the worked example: 2.73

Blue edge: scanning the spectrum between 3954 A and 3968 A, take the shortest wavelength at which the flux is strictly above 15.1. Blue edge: 3957 A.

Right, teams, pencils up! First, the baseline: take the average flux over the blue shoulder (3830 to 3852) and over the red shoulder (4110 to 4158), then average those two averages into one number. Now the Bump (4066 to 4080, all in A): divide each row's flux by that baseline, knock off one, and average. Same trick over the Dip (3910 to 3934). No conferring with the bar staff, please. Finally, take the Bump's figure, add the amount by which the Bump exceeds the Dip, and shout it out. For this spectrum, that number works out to -0.16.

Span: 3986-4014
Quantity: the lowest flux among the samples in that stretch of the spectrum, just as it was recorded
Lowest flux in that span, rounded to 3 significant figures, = 12.6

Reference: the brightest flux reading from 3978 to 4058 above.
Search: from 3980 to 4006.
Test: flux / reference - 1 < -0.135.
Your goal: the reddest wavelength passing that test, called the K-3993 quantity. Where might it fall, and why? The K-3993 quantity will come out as 3999 A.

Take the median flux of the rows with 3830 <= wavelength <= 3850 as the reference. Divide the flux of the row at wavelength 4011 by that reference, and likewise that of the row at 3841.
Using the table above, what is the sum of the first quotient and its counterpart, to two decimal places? 1.90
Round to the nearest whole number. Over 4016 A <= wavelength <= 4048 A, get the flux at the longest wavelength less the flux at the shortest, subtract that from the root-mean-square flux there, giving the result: 14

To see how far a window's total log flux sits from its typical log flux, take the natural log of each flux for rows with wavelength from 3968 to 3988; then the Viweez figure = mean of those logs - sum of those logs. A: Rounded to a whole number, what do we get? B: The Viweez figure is -24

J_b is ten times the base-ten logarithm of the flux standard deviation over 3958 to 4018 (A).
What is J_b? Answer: -0.4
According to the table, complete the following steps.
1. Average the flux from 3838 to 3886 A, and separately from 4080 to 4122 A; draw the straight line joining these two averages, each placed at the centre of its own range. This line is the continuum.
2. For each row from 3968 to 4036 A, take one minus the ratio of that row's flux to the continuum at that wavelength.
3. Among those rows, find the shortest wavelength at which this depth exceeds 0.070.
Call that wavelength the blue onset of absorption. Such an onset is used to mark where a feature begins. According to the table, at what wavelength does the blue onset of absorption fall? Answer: 3977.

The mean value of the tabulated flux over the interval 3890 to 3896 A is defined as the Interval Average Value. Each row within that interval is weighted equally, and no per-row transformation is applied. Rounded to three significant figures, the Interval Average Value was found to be 16.2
